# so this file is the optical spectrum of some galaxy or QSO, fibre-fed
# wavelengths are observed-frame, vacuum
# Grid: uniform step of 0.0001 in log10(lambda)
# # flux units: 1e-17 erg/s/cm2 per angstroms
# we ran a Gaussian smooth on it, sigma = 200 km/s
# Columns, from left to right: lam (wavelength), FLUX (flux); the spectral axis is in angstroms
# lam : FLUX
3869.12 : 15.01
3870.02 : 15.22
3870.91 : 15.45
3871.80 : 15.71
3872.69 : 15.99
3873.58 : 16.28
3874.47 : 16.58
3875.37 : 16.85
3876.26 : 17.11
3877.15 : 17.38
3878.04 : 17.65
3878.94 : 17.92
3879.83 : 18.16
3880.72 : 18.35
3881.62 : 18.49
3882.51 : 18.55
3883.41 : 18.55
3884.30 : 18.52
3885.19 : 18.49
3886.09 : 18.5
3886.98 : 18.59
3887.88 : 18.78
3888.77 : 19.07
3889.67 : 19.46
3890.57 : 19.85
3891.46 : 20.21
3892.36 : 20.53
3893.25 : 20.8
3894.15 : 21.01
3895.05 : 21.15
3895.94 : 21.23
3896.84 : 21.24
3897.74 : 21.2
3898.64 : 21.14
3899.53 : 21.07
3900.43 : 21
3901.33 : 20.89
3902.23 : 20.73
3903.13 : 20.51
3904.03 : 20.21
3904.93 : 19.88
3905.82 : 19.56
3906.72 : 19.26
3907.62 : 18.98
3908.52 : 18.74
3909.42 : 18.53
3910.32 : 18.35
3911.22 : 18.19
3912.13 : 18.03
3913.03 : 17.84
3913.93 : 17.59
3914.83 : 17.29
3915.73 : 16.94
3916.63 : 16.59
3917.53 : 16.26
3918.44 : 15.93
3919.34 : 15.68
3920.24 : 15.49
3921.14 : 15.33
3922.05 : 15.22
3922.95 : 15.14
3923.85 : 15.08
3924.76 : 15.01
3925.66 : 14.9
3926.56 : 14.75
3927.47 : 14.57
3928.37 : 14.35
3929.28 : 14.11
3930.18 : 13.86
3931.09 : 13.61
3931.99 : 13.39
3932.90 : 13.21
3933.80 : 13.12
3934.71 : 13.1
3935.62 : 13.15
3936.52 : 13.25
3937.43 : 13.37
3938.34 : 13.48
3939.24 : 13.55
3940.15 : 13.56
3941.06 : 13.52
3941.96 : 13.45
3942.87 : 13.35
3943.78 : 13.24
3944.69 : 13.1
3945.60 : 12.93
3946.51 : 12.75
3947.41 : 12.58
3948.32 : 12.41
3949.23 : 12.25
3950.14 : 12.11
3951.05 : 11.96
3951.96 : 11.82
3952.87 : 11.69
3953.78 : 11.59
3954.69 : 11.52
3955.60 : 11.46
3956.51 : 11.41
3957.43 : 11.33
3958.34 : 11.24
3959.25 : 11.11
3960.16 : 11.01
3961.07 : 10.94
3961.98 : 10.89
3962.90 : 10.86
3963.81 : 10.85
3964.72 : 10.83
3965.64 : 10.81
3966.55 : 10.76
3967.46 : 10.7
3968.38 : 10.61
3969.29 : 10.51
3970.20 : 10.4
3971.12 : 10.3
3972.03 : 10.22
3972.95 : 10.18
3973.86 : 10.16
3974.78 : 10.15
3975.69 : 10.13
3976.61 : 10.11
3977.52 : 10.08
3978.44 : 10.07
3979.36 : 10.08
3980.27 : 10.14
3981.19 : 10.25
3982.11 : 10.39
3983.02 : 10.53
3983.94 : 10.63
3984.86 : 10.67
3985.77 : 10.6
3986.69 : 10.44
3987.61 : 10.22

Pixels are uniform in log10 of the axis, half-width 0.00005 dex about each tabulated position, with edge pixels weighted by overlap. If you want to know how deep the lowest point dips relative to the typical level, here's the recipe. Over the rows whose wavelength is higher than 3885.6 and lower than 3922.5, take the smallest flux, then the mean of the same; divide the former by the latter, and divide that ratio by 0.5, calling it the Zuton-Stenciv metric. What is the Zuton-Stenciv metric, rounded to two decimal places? 1.61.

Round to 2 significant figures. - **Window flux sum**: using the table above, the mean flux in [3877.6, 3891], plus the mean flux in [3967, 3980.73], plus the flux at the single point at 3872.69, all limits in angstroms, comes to 45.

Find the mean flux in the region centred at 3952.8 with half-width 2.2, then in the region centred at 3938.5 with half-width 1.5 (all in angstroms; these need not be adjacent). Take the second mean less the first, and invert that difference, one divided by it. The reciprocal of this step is 0.57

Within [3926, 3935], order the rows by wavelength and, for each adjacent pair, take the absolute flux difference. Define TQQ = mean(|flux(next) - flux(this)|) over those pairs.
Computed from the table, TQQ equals 0.18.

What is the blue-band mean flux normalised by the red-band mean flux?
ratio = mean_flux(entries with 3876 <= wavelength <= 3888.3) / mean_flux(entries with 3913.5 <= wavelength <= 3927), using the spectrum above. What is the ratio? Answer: 1.2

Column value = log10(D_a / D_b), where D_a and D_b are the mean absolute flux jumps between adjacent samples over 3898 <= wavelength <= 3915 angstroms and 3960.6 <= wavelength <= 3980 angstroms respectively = 0.69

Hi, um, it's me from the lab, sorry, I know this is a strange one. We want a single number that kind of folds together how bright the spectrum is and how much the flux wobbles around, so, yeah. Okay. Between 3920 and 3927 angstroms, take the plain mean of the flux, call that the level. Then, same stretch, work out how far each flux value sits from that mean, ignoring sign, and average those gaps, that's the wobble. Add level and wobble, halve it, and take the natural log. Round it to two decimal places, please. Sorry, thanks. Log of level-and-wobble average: 2.03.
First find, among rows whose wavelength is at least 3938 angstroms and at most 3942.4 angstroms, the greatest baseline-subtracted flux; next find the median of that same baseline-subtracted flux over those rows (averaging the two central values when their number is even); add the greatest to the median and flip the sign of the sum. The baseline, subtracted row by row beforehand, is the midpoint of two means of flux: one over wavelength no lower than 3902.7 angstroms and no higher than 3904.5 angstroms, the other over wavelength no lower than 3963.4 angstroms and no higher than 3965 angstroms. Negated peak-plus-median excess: 4.1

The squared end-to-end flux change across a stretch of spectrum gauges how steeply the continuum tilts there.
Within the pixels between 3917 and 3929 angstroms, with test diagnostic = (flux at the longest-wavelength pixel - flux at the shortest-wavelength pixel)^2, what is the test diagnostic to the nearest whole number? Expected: 4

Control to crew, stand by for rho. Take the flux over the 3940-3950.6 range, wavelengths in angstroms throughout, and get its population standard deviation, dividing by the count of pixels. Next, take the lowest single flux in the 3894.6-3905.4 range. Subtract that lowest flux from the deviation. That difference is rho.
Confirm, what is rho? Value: -19.4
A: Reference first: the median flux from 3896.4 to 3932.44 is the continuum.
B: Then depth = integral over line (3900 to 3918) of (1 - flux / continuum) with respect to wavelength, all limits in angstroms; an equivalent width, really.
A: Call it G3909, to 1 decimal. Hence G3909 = -1.4 angstroms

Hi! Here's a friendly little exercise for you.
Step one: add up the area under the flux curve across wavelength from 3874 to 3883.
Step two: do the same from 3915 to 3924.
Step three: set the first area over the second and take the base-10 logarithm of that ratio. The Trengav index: 0.05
